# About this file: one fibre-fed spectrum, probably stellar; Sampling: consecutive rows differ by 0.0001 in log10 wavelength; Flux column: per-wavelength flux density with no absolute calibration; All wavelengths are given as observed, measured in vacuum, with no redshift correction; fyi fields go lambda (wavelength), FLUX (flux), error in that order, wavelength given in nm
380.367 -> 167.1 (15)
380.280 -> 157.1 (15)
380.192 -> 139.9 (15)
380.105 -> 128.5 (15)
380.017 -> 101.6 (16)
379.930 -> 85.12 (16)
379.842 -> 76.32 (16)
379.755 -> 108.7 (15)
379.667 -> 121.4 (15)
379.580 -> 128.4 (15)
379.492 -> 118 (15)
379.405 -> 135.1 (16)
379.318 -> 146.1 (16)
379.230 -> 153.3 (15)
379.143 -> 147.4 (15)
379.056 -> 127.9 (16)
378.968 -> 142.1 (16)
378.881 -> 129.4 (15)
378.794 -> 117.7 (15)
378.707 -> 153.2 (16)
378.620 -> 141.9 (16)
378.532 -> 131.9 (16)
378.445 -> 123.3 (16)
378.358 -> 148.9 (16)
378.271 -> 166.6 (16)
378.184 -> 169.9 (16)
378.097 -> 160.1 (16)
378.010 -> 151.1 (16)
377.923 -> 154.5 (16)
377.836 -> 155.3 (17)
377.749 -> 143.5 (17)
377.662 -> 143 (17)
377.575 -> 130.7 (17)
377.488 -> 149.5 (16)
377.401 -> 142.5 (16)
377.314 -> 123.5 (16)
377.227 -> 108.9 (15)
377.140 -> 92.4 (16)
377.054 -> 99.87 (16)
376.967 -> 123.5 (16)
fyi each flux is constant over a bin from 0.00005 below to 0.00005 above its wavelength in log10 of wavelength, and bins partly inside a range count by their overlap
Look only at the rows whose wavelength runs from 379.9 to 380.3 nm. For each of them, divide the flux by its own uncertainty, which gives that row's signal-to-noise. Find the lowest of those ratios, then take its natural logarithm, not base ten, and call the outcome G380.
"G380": 1.7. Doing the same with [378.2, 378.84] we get 2.0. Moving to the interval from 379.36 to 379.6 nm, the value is 2.1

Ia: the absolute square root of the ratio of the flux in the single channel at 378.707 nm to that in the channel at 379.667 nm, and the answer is 1.12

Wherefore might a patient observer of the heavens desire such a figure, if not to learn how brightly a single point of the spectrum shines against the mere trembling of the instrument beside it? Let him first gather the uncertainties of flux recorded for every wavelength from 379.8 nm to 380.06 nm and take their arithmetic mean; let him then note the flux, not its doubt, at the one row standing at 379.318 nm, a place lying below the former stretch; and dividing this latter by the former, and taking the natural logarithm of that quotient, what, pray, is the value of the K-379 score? 2.2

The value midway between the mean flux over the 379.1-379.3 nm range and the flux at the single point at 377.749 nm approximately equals 147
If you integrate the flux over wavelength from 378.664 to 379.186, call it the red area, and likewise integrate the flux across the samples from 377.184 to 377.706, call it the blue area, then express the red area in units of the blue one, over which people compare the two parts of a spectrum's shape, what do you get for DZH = 1.03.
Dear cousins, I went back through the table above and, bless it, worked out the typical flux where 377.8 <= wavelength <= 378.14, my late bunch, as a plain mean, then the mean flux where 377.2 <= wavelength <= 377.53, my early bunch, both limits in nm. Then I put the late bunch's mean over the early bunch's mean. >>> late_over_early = 1.18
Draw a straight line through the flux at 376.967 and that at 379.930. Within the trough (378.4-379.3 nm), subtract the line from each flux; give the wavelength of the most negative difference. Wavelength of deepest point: 378.794 nm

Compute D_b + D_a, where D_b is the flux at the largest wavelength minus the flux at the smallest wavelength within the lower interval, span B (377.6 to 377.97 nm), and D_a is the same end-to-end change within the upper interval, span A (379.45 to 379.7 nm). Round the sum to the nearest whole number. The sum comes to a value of 15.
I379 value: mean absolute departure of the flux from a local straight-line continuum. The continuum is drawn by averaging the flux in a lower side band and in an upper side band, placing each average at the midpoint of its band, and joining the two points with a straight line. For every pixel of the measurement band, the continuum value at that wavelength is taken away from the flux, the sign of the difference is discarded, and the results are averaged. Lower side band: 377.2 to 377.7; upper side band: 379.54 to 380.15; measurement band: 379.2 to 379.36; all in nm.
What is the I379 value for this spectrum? 36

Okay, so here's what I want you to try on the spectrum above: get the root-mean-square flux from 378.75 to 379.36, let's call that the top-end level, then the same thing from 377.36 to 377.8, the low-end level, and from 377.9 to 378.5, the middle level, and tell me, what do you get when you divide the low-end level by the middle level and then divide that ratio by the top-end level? 0.0067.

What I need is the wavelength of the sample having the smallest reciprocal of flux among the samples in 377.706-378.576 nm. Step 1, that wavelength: 378.184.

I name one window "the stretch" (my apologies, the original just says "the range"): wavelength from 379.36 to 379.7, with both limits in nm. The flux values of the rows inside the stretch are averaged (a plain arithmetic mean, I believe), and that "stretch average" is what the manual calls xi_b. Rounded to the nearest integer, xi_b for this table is 126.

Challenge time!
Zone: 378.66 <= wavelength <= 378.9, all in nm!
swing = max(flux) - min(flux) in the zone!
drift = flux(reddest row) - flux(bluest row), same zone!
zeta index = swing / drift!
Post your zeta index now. -1.5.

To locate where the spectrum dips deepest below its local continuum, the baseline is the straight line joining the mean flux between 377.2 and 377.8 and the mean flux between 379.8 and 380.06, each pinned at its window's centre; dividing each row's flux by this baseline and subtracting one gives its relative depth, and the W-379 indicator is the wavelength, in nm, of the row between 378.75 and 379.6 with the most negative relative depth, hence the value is 378.794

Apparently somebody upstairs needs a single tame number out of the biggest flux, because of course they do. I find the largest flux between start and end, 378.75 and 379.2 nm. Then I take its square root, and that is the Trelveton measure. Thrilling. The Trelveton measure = 12.1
